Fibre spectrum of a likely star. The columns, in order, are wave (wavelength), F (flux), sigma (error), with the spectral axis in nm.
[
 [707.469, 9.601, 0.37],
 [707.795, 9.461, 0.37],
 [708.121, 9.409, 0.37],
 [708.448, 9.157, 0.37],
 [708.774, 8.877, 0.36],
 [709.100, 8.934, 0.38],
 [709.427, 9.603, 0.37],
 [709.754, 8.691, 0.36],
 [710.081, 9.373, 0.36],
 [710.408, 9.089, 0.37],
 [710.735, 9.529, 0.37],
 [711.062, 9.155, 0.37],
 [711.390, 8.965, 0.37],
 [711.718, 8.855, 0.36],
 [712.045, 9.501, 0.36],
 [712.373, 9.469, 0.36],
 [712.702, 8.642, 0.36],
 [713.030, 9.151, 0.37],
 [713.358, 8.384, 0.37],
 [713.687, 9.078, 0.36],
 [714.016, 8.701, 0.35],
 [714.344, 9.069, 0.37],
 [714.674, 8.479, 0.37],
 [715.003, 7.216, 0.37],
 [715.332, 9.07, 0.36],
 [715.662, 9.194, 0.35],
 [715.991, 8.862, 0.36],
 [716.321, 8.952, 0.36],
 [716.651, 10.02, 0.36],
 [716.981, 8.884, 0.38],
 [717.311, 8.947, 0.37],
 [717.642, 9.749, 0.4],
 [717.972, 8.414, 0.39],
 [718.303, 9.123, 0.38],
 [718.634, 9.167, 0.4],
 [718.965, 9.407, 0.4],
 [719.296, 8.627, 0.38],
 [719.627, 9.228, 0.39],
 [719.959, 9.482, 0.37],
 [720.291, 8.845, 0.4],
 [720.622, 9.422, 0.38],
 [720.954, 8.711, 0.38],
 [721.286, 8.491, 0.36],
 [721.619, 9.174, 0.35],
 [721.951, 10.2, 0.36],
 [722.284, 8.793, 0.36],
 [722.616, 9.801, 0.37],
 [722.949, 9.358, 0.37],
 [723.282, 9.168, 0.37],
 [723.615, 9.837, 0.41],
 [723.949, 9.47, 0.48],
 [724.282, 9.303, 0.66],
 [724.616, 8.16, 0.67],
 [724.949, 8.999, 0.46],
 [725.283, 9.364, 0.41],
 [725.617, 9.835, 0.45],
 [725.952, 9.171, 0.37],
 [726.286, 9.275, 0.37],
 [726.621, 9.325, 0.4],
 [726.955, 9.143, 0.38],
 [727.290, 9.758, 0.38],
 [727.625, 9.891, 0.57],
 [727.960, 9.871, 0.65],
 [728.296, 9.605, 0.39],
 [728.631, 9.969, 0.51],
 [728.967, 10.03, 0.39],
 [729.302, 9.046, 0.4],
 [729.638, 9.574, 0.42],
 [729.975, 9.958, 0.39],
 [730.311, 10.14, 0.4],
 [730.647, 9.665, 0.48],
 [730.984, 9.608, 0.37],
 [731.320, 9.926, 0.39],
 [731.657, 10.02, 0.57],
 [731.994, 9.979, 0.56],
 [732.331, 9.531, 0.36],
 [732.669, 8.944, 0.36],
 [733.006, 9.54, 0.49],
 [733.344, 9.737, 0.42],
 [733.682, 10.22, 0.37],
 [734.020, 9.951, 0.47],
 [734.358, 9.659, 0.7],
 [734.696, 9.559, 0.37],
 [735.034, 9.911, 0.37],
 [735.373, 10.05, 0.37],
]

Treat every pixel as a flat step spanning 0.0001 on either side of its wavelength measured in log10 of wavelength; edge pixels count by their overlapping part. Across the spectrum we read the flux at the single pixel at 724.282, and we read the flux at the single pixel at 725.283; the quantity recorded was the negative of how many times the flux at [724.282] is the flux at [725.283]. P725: -0.99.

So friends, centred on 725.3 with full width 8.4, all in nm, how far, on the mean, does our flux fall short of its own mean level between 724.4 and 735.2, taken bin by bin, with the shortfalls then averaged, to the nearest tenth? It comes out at 0.2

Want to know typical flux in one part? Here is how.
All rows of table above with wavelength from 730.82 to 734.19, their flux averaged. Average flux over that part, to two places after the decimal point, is 9.75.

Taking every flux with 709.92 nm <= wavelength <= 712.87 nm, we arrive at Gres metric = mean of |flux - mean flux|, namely 0.26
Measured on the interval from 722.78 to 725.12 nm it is 0.35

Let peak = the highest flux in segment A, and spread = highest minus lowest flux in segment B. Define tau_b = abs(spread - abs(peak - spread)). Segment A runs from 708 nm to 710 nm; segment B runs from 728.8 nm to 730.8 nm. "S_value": 7.4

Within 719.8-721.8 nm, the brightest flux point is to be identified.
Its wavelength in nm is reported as 719.959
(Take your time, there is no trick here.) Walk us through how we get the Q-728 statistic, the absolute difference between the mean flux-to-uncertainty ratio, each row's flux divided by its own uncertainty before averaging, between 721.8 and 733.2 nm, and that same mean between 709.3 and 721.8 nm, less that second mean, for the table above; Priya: -22.4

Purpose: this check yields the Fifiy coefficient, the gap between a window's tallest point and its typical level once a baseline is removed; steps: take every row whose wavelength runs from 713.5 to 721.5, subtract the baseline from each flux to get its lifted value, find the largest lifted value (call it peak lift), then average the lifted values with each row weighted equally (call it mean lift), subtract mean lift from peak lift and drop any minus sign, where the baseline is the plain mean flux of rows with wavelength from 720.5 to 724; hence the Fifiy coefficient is 1.1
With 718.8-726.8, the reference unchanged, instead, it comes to 1.0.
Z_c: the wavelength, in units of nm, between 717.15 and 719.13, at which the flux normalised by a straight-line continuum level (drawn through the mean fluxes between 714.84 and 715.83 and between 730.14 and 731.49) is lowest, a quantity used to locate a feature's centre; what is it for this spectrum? 717.972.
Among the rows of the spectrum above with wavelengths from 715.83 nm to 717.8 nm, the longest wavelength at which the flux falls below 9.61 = 717.311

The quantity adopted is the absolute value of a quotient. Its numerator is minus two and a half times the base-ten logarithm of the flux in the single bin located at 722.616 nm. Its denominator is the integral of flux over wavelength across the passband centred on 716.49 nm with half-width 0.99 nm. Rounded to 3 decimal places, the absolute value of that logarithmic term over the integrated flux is 0.137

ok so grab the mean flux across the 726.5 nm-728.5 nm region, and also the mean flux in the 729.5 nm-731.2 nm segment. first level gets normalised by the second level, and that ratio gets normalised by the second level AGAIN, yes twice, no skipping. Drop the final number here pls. 0.1002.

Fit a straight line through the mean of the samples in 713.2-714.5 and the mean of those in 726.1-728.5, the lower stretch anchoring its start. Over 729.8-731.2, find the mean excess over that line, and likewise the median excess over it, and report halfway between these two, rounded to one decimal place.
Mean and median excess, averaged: 0.1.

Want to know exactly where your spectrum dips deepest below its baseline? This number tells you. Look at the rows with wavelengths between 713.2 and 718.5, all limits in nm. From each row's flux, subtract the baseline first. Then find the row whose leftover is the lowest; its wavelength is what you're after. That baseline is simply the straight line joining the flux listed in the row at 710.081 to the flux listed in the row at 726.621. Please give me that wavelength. 715.003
